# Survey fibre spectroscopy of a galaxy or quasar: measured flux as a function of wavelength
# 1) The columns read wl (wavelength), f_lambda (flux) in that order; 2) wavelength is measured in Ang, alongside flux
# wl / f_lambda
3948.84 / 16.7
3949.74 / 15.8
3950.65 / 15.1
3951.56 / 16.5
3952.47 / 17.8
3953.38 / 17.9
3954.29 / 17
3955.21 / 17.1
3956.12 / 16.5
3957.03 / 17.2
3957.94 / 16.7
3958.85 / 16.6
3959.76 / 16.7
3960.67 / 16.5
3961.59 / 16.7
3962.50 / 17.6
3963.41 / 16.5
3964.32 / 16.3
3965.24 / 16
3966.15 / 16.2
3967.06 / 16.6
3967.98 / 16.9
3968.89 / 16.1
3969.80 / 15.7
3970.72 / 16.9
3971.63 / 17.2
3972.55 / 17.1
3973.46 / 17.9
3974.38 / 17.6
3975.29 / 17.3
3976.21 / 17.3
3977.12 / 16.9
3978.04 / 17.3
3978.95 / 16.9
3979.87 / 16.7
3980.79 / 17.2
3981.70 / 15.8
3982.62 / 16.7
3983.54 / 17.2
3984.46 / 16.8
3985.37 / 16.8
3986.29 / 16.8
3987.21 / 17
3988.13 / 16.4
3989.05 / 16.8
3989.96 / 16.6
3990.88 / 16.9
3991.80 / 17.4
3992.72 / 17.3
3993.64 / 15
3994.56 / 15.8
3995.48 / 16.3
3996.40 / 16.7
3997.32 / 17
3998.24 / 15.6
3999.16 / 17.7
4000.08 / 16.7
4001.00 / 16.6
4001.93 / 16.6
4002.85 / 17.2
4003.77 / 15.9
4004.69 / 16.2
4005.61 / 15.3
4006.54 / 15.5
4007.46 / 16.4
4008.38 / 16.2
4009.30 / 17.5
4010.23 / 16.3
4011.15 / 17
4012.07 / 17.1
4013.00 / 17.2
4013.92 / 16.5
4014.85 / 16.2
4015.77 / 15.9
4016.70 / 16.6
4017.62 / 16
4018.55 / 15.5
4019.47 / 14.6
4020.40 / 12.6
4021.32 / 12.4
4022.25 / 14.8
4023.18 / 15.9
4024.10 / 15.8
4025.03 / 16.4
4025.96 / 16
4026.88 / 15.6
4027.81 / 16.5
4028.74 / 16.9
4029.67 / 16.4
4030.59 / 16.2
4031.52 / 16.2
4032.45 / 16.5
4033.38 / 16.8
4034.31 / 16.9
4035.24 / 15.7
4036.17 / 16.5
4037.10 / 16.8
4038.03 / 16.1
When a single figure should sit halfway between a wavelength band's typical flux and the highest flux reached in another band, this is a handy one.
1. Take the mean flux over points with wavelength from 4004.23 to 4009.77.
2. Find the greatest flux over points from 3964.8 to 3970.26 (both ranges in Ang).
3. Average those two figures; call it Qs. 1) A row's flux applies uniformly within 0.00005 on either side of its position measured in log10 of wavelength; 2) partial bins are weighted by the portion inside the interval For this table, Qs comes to 16.5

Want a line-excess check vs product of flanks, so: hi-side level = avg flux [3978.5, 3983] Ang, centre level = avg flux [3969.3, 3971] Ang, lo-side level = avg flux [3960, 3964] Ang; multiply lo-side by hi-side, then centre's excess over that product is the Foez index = -264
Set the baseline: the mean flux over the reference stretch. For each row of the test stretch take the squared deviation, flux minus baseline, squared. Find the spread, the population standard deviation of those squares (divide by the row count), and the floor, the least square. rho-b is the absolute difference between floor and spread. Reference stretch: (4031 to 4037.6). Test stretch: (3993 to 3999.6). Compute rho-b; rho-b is 0.72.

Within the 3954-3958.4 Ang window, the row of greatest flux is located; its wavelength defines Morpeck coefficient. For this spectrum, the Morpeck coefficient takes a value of 3957.03 Ang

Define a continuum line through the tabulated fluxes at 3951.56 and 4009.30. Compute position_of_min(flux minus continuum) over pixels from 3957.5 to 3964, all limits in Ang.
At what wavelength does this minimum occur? 3963.41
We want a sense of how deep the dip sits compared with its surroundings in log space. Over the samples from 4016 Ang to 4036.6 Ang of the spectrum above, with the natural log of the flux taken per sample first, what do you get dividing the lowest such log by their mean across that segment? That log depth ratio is 0.914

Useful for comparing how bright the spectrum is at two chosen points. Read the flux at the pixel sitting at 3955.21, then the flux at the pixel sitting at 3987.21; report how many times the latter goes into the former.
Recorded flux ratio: 1.01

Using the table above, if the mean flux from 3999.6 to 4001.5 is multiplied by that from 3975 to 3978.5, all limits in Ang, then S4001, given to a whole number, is 286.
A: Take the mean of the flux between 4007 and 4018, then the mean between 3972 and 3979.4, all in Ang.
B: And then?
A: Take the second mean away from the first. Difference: -0.71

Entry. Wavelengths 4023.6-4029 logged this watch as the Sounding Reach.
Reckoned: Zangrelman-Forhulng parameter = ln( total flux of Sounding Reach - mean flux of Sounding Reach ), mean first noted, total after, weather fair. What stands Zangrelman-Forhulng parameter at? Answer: 4.39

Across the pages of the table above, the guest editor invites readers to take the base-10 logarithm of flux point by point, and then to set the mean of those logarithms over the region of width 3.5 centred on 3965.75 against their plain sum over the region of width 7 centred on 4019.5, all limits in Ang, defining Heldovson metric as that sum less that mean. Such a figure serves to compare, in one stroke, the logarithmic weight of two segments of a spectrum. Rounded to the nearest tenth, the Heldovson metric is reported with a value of 6.9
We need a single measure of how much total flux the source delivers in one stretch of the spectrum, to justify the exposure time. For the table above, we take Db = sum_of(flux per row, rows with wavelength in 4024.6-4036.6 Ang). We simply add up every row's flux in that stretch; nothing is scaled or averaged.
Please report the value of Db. 213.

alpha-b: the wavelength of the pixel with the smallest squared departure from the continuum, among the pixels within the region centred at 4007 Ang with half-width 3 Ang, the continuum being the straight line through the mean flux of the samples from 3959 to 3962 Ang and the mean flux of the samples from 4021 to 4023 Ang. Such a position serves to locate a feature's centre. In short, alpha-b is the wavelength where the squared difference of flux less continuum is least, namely 4005.61 Ang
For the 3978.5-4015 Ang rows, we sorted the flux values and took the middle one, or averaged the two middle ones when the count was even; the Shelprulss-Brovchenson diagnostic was 16.7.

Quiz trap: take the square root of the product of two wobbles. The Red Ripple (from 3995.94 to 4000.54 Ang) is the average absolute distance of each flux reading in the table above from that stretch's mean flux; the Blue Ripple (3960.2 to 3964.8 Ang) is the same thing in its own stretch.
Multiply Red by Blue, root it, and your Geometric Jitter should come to 0.41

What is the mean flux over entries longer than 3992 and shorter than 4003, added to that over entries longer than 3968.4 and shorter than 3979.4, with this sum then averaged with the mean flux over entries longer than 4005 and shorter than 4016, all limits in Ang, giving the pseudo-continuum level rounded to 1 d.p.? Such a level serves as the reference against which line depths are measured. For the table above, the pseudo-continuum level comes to 25.0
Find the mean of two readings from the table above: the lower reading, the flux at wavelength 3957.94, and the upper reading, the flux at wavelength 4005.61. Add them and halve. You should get 16.0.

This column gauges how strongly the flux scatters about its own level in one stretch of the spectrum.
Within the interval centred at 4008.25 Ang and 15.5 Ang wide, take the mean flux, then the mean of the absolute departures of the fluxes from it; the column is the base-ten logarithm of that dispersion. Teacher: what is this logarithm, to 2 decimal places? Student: -0.31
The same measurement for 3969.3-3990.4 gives -0.46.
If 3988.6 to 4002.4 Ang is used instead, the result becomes -0.31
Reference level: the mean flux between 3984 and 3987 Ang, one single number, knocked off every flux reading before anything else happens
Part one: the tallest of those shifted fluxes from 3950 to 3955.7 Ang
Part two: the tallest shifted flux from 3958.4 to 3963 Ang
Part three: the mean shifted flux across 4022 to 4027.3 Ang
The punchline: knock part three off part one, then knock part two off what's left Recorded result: 1.3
